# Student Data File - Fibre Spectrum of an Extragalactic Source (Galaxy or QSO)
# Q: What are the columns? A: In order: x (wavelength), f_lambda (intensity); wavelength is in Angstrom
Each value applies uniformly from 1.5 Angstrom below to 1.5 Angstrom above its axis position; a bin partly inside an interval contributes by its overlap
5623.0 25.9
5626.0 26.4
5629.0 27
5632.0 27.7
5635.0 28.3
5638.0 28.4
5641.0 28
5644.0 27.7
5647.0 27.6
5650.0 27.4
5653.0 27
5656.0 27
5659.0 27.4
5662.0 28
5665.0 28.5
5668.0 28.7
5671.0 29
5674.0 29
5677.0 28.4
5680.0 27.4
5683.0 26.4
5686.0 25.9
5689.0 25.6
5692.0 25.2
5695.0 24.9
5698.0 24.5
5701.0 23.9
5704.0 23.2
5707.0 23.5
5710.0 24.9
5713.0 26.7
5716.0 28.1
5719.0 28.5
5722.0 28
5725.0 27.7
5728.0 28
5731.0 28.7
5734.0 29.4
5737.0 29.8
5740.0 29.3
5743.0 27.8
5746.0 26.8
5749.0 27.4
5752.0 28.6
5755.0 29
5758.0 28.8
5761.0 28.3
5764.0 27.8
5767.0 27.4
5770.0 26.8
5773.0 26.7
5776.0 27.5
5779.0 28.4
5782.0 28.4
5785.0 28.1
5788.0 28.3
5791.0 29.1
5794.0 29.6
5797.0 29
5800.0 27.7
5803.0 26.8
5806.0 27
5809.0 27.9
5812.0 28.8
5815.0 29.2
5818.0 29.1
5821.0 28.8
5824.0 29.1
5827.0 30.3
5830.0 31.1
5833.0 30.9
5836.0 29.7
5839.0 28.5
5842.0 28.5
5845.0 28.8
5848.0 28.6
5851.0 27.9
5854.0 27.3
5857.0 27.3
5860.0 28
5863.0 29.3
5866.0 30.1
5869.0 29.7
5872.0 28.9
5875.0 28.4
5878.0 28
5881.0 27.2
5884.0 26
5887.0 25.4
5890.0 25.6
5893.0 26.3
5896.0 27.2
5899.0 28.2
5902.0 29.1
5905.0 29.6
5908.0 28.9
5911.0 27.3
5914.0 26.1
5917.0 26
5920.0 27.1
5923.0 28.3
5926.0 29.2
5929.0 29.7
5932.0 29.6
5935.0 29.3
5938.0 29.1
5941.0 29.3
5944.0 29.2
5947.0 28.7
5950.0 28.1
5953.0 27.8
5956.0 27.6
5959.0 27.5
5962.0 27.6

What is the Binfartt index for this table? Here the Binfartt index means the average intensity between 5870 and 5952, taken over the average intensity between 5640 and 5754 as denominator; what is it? 1.03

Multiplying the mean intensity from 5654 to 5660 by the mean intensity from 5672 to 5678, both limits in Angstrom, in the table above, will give 781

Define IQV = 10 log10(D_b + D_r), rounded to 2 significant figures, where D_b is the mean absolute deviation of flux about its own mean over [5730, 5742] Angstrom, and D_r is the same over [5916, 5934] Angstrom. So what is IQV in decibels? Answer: 1.7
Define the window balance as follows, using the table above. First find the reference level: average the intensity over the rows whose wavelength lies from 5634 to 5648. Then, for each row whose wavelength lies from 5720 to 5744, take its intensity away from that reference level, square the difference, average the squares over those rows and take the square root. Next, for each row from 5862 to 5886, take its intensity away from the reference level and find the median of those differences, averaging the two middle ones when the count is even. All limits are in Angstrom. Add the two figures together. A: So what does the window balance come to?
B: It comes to 0.32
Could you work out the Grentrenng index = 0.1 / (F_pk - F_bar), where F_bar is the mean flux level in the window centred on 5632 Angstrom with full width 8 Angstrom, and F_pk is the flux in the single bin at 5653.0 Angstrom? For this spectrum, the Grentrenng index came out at -0.1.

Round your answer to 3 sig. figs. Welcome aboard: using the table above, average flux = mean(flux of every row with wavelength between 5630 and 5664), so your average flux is 27.7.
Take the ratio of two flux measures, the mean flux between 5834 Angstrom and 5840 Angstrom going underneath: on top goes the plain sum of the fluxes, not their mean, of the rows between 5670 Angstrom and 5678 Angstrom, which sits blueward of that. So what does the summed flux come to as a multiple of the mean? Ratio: 3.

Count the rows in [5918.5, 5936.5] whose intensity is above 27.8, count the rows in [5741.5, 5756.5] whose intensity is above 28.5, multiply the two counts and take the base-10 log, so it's 1.00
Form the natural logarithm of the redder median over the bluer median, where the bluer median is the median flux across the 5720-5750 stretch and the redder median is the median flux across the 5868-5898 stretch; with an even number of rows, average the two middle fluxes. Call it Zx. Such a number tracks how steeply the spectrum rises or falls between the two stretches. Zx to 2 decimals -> -0.03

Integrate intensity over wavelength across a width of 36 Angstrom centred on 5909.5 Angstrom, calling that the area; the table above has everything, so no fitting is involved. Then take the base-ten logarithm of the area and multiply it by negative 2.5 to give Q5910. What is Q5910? -7.50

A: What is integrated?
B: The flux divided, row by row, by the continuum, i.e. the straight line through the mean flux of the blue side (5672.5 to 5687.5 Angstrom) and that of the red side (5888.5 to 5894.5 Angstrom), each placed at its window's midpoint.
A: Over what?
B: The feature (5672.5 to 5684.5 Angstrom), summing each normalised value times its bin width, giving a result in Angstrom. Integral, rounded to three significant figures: 12.2 Angstrom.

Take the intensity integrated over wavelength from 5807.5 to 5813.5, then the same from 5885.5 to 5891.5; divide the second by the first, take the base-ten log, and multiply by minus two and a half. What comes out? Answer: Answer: 0.12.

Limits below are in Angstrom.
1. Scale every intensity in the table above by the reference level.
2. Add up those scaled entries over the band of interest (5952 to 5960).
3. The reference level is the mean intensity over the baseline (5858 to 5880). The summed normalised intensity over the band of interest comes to 2.87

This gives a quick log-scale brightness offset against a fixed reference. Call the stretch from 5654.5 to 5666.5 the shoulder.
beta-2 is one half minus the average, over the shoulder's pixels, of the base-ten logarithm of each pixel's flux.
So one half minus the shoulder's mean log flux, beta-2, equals -0.943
